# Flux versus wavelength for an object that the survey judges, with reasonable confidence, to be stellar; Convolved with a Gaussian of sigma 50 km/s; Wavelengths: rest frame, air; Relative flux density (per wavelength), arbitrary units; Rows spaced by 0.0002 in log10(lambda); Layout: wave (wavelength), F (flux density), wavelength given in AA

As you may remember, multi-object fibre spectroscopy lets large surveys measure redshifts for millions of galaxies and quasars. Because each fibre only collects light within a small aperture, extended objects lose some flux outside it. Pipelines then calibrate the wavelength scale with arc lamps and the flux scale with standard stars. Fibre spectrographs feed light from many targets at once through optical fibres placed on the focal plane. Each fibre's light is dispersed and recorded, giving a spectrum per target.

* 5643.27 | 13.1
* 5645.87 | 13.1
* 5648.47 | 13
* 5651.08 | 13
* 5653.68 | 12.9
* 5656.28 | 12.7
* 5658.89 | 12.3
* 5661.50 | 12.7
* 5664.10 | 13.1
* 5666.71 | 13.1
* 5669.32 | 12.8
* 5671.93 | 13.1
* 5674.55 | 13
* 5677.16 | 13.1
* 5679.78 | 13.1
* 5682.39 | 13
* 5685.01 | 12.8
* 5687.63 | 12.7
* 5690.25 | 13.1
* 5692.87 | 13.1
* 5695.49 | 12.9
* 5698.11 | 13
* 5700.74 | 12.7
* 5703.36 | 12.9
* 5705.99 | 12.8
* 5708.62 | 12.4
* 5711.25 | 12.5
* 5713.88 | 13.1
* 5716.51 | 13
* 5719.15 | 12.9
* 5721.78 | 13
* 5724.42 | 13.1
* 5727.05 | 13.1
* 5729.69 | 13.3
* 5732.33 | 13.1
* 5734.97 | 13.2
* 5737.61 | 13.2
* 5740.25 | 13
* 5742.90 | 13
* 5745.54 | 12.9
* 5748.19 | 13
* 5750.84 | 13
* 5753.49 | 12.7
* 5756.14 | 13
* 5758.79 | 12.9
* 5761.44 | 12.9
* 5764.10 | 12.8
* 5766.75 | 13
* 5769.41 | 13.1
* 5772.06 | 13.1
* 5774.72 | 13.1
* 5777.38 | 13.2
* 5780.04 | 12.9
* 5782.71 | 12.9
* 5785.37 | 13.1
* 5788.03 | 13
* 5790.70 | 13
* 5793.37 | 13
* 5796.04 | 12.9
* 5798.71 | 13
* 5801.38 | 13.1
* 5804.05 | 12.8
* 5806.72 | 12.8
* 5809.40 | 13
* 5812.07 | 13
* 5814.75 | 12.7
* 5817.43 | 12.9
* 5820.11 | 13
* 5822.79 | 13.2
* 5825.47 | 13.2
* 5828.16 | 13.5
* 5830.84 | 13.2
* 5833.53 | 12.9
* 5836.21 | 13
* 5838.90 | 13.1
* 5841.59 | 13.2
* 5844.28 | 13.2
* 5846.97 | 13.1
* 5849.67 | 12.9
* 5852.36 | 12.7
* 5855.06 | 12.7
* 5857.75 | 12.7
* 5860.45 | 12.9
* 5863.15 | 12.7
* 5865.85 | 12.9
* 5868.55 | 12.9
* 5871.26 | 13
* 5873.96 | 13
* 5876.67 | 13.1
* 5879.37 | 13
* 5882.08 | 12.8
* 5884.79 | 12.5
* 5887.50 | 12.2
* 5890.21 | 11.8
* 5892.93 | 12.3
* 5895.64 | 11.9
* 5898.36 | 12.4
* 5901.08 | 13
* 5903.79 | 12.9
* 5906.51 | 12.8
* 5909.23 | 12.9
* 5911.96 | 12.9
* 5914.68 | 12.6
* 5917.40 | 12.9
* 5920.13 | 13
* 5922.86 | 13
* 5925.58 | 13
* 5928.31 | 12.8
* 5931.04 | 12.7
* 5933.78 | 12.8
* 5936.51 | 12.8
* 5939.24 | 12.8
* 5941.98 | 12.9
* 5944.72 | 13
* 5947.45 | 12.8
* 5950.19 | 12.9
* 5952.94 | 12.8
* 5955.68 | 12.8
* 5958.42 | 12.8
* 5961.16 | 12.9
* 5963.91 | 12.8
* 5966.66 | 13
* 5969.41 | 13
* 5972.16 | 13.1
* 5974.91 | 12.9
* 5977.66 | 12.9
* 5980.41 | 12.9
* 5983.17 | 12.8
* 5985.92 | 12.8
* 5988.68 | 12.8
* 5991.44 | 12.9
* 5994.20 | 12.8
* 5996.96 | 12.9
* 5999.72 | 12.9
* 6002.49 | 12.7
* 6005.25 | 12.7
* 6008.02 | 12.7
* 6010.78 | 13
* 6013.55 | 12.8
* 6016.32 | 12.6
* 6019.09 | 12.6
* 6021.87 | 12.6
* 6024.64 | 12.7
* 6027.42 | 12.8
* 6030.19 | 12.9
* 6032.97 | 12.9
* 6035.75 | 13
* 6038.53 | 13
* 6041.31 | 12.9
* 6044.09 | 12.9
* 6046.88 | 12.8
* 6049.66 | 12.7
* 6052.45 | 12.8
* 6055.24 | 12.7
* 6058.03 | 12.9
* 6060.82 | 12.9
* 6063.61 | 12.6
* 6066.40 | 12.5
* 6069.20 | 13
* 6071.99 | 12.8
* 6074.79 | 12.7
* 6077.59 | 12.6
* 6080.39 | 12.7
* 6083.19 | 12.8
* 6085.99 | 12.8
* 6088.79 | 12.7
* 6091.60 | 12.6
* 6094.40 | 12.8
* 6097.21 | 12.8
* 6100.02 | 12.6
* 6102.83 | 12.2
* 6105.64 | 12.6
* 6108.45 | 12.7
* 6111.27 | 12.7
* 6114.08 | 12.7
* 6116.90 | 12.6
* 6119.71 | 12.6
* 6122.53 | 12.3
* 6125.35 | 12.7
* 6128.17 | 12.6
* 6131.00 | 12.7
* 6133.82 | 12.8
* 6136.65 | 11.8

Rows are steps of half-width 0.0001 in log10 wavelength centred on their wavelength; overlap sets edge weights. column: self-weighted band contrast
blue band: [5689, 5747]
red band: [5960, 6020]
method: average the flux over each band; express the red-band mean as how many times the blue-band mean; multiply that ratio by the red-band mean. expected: 12.7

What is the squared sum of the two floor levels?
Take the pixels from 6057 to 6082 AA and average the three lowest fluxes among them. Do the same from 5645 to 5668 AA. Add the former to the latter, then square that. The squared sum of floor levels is 632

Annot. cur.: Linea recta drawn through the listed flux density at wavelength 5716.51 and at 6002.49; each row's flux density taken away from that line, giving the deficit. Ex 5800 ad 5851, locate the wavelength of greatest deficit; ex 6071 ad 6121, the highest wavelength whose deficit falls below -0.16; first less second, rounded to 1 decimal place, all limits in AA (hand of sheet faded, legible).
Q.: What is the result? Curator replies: -282.5 AA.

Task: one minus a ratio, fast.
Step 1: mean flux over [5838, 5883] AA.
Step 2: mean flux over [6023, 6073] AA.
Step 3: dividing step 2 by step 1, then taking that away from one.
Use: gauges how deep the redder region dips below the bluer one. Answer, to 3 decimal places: 0.009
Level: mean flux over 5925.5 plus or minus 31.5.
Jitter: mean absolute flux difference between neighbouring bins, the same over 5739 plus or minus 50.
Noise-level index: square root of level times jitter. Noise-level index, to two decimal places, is 1.33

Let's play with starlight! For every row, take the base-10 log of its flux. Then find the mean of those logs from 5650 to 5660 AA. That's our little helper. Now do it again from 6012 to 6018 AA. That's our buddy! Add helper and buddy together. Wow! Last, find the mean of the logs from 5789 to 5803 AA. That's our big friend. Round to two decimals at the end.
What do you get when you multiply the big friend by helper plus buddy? 2.46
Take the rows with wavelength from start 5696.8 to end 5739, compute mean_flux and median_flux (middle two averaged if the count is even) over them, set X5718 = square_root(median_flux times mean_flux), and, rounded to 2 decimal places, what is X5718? 12.98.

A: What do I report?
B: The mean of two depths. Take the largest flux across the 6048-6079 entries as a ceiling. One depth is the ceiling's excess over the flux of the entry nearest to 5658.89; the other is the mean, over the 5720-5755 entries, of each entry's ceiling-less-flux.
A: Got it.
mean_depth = 0.33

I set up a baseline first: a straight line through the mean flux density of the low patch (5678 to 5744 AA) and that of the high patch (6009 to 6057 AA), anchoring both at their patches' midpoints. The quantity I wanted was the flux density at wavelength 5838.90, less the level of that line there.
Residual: 0.20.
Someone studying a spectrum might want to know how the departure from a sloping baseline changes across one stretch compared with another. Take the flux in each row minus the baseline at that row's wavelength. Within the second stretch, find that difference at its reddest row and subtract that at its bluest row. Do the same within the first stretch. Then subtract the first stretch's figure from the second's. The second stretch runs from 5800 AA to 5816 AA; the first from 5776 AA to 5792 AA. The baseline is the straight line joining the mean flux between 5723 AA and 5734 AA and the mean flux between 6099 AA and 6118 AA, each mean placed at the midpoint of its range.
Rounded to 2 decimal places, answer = -0.20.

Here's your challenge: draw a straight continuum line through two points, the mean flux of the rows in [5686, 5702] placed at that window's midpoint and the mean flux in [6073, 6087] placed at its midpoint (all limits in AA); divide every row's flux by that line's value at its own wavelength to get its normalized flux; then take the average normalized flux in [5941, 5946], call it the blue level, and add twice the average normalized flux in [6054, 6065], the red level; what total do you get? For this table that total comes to 3.02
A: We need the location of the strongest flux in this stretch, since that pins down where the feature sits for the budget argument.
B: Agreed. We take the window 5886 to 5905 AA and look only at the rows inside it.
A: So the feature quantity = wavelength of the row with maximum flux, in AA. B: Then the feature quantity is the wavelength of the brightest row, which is 5901.08 AA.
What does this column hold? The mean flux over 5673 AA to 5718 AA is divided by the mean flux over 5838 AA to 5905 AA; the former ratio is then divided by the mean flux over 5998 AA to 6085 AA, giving 0.0791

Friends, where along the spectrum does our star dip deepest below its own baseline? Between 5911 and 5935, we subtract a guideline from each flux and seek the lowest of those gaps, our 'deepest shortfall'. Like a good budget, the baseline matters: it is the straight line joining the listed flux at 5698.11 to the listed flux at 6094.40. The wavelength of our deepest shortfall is 5914.68 AA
